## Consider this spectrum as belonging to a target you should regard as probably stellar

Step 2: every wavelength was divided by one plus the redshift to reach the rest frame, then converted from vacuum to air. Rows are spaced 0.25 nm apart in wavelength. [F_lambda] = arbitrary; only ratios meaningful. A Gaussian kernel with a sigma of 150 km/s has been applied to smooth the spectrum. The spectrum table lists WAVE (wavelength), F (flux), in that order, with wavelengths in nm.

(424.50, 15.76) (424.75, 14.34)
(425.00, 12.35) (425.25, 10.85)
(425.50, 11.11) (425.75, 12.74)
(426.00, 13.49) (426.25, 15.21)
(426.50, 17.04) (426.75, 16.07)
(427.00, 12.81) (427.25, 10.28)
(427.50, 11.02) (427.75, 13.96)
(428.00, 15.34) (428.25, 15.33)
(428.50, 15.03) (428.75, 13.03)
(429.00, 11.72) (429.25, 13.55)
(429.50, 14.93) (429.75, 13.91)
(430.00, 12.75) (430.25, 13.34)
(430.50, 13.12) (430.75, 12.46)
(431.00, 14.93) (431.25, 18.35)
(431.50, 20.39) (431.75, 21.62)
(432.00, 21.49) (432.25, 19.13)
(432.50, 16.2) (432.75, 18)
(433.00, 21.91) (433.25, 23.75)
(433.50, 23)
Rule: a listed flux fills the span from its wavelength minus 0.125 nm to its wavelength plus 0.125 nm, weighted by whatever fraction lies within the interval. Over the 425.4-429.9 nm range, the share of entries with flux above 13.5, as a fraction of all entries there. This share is 0.56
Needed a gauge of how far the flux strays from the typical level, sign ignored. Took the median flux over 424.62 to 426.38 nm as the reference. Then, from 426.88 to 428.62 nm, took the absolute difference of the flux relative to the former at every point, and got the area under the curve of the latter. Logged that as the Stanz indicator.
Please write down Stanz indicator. 3.2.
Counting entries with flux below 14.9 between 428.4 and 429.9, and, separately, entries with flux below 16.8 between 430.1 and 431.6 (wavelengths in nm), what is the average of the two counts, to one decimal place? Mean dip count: 4.0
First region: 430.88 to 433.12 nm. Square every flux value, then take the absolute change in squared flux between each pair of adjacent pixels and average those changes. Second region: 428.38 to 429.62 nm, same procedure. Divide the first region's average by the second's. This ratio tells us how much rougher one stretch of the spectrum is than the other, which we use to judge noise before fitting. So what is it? 1.9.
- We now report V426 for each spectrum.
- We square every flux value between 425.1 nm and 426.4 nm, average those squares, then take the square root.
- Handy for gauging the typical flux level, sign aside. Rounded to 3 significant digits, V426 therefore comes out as 12.8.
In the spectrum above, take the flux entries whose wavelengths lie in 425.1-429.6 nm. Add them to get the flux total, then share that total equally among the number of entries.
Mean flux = 13.5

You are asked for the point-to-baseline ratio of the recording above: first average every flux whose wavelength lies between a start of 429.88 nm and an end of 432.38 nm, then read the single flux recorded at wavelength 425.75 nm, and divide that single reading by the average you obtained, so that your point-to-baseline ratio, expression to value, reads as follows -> 0.76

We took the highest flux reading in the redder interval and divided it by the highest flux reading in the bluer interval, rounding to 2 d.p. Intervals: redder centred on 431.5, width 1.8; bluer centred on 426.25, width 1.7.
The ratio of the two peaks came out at 1.27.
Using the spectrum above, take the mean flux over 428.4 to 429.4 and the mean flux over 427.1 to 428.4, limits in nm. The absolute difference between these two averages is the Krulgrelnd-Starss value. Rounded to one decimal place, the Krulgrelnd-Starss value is 0.1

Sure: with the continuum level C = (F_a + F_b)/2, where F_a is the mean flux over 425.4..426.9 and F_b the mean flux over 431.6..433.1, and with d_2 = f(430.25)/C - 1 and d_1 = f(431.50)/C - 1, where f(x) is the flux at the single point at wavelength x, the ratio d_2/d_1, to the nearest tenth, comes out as -1.1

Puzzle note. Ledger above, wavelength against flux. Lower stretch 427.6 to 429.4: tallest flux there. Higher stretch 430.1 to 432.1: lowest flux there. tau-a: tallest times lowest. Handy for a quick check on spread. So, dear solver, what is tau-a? 191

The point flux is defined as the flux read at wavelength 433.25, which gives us 23.75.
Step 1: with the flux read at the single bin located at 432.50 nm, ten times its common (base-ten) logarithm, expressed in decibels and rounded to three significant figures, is 12.1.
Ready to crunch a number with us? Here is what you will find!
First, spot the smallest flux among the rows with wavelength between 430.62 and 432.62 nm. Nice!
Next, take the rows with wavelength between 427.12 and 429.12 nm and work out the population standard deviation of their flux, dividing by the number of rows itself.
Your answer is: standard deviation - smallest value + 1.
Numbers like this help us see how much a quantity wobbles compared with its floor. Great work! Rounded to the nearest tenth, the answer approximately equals -9.6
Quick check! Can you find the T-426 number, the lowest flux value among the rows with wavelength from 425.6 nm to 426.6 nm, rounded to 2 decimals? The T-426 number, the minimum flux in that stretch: 12.74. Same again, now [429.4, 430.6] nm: 12.75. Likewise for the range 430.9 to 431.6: 14.93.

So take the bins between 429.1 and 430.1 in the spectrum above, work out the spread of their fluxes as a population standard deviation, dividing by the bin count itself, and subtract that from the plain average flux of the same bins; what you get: 13.0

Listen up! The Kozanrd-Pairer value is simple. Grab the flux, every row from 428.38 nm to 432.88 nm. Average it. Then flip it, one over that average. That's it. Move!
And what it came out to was 0.063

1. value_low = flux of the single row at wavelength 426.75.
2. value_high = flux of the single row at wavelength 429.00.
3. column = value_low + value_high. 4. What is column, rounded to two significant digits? 28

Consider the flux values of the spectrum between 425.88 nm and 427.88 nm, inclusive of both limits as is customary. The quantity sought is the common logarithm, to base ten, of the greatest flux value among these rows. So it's 1.23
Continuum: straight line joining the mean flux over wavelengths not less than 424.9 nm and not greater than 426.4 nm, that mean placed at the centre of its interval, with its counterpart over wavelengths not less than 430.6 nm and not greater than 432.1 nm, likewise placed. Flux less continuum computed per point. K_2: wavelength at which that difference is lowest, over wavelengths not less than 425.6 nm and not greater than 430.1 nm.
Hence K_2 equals 429.00 nm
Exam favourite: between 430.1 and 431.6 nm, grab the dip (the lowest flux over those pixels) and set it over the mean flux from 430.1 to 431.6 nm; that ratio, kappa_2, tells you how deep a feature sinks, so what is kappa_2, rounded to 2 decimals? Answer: 0.81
